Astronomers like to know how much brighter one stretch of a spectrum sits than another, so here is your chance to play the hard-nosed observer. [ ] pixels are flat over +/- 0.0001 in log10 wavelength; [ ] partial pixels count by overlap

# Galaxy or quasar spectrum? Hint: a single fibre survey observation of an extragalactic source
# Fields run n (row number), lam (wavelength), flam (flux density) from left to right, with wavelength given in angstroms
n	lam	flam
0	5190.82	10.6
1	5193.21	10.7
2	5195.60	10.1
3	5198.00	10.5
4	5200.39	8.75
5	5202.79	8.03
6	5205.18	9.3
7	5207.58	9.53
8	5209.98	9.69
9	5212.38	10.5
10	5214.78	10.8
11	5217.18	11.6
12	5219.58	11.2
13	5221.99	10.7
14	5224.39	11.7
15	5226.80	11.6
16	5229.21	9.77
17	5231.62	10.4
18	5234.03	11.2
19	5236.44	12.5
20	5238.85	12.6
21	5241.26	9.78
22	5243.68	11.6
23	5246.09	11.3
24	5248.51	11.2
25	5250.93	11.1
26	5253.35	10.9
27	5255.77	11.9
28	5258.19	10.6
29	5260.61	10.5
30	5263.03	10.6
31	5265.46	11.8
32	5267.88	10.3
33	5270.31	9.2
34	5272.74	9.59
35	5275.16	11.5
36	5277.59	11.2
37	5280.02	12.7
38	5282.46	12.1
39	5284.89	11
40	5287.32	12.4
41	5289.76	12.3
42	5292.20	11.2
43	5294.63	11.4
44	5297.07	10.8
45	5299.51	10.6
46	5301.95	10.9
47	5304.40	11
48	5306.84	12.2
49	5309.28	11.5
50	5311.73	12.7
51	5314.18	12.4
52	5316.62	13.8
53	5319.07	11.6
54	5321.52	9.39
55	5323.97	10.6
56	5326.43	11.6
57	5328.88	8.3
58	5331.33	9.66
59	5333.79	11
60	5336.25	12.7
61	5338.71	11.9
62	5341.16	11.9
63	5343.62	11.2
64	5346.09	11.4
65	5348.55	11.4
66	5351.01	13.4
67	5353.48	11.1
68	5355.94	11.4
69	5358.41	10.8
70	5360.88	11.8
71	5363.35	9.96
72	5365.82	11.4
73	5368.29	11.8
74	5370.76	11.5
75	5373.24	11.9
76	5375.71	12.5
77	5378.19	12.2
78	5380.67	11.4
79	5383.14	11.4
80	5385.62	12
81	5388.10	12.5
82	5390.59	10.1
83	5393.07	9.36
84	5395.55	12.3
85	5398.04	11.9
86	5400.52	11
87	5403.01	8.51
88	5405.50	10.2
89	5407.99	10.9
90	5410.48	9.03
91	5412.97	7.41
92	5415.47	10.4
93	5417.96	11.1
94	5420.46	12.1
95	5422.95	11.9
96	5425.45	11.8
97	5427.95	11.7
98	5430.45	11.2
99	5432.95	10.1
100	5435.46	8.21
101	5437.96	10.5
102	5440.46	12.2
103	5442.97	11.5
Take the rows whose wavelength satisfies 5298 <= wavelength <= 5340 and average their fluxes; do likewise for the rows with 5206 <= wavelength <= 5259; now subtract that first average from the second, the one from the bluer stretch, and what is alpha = -0.3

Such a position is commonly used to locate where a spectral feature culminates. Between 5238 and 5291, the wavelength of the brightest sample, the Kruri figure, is 5280.02 angstroms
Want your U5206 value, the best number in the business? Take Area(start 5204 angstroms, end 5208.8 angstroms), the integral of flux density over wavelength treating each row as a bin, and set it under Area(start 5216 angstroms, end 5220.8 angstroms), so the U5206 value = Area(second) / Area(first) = 1.21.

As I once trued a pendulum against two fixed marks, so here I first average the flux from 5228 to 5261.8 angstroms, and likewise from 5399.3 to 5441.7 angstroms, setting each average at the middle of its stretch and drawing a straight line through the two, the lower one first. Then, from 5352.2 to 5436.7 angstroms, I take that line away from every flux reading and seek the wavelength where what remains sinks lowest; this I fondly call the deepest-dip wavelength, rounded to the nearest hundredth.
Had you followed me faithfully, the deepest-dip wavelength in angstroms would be 5412.97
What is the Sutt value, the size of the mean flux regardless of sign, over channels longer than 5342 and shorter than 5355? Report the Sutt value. 11.70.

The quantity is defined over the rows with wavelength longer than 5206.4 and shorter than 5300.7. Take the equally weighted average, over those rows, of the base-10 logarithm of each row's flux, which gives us 1.04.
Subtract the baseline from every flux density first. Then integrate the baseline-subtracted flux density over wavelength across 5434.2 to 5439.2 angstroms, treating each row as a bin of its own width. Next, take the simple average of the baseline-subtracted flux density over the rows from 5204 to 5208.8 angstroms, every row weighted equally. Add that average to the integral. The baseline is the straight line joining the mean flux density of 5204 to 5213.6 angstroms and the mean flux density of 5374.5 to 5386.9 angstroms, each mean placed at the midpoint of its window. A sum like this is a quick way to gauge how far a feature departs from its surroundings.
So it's -17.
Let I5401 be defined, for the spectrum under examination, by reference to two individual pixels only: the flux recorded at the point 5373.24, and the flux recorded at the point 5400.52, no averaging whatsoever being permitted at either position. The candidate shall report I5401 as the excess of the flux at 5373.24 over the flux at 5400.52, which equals 0.9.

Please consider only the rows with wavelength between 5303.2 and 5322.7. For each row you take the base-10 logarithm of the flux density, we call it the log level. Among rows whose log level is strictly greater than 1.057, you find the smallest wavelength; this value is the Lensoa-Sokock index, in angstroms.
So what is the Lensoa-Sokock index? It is 5306.84 angstroms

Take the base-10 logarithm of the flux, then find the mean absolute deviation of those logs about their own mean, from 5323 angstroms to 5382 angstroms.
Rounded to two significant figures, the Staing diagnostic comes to 0.028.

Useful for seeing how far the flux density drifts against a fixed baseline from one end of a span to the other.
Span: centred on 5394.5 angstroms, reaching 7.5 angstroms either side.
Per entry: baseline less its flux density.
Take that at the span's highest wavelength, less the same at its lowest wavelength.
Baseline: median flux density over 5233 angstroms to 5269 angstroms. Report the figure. 1.5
